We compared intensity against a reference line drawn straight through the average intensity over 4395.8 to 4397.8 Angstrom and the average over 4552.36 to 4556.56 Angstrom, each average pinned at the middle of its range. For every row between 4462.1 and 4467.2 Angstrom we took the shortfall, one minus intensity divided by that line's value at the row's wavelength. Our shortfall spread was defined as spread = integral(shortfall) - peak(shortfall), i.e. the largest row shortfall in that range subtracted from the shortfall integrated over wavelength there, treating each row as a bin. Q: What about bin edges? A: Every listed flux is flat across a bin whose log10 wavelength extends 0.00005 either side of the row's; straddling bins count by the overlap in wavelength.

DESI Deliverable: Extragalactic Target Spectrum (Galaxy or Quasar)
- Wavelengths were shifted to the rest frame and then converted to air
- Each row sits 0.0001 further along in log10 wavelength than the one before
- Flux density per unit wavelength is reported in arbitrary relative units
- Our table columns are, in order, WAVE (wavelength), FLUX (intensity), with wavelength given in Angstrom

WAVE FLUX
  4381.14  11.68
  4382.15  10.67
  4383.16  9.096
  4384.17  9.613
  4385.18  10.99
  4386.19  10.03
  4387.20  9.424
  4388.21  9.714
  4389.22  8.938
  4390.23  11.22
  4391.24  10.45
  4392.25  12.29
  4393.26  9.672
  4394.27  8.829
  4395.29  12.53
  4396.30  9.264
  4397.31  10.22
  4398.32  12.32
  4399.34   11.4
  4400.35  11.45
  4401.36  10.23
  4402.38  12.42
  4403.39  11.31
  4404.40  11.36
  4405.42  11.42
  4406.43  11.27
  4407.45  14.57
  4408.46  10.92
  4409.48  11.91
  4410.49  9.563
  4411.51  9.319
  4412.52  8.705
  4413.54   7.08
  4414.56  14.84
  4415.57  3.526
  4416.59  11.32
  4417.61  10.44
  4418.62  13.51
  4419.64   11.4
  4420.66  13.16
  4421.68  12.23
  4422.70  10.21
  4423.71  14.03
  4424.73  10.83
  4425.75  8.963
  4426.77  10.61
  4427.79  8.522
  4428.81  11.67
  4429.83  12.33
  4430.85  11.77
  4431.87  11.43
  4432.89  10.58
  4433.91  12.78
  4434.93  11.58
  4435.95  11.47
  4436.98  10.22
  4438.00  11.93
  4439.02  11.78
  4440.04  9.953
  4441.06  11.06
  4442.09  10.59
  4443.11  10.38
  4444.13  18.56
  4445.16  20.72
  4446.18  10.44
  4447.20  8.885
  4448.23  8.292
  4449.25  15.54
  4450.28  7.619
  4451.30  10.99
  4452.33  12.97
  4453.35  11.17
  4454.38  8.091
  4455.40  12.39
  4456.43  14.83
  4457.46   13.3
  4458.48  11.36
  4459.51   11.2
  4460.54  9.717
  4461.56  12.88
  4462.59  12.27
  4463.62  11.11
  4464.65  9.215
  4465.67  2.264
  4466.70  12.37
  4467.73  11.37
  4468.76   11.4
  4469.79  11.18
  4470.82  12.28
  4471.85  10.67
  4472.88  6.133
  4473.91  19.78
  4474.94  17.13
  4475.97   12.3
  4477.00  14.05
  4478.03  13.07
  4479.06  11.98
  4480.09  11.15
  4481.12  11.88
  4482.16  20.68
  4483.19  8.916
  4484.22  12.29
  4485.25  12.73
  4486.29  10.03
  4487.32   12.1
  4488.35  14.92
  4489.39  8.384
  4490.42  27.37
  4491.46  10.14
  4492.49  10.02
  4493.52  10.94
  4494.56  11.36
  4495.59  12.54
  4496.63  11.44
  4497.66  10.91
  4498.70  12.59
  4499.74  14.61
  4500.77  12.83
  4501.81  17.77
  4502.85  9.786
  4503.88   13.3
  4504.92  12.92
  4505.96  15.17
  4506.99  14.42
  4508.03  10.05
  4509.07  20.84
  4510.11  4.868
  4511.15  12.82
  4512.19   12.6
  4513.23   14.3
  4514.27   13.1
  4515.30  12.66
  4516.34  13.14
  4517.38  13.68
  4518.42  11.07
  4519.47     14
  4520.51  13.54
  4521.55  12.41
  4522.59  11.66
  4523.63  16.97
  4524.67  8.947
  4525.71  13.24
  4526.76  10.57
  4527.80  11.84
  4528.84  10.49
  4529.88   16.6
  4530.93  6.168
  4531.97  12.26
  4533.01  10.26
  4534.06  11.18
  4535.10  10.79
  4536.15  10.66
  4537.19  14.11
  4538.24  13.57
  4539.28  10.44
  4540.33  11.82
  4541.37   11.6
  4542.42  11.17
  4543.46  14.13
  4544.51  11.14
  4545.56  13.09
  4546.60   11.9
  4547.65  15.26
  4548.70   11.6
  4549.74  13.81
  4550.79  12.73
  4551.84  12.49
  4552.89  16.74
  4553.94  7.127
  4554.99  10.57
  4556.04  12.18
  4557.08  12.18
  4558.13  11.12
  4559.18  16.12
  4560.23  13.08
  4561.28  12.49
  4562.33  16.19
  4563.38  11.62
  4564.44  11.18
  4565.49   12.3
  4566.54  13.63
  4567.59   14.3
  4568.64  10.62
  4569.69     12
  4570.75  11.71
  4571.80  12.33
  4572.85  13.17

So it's -0.2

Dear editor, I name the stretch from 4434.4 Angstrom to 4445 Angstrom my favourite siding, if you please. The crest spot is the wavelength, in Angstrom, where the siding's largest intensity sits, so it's 4444.13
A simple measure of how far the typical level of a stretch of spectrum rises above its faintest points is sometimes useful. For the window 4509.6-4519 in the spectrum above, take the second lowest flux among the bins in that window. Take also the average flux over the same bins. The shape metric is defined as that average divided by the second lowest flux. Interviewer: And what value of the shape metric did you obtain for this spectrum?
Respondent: 1.09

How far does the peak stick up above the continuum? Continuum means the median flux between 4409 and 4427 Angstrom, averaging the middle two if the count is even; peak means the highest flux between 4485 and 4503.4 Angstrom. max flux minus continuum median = 17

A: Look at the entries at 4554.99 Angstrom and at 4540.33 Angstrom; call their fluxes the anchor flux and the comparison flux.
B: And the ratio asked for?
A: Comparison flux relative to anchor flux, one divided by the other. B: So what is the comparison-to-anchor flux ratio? 1.1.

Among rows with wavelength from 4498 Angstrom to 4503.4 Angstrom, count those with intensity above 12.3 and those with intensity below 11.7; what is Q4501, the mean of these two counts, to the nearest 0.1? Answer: 2.5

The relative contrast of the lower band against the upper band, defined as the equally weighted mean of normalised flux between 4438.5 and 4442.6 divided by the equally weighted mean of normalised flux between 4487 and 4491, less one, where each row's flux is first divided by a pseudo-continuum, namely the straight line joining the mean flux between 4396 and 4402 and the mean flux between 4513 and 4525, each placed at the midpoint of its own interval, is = -0.3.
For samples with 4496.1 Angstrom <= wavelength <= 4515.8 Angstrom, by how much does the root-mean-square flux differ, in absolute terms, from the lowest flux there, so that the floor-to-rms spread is 8.5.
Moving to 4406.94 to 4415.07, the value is 4.1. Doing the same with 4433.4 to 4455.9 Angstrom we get 4.5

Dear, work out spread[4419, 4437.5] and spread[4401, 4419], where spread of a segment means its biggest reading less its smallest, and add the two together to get 17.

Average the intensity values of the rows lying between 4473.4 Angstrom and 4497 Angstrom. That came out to 13.3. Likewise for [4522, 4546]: 11.9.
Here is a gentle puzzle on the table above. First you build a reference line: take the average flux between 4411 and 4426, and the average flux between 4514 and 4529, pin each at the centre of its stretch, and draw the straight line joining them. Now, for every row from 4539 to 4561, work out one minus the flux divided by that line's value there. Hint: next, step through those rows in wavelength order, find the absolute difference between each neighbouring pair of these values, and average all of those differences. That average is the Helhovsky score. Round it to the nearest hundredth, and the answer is 0.19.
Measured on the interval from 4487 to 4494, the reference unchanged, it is 0.65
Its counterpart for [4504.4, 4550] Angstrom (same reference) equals 0.24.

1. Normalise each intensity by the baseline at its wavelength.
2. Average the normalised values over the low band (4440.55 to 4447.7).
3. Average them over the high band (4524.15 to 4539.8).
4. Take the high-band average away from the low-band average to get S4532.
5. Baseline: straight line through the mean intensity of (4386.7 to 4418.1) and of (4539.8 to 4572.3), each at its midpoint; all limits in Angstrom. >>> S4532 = 0.23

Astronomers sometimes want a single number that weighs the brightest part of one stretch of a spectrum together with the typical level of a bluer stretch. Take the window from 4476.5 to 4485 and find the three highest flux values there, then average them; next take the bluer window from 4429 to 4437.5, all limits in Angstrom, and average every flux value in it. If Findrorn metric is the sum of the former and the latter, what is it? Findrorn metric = 27.5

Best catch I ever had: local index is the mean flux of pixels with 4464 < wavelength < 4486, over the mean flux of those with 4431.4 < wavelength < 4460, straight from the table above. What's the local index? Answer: 1.02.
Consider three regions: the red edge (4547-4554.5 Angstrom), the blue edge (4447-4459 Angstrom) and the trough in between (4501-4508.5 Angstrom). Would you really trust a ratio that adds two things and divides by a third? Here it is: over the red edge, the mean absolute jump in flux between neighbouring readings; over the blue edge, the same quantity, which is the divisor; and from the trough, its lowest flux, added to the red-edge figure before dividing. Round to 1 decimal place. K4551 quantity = 4.0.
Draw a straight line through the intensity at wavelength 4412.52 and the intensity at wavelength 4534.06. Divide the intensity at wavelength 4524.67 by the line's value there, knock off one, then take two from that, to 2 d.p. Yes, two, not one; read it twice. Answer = -2.19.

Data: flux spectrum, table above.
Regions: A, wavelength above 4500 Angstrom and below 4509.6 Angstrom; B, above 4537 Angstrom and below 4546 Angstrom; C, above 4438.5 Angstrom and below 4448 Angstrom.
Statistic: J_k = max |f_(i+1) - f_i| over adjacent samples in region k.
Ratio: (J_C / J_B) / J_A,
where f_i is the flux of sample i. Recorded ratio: 0.30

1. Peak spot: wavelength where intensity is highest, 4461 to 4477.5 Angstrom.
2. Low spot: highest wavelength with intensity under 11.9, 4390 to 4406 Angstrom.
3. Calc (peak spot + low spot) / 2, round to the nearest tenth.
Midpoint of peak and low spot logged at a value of 4439.7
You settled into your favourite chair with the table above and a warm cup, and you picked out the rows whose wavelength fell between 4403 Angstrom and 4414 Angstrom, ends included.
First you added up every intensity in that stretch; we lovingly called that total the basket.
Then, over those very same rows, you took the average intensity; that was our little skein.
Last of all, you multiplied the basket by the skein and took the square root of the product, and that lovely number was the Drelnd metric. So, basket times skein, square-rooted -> 35.4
